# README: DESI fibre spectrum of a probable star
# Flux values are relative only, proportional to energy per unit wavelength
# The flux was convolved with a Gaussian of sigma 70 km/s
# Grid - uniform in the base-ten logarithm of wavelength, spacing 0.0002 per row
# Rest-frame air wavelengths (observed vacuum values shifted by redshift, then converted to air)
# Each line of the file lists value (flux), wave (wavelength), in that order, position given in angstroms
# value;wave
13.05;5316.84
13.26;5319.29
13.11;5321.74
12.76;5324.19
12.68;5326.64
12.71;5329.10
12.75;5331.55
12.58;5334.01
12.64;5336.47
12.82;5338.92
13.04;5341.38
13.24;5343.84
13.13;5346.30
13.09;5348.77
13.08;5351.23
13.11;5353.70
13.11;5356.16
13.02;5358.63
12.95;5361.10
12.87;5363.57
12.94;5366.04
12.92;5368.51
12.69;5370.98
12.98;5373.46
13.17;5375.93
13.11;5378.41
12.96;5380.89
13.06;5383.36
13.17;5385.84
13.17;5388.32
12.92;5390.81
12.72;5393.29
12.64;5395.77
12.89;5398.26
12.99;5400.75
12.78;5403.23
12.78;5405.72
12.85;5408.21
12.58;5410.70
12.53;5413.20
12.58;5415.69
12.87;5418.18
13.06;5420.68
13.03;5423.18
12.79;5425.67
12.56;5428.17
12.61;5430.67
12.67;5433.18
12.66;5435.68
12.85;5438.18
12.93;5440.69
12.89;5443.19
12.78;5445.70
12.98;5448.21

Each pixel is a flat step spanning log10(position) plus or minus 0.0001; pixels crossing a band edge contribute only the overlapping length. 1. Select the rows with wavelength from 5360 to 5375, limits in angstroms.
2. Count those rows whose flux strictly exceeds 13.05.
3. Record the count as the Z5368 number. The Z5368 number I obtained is 0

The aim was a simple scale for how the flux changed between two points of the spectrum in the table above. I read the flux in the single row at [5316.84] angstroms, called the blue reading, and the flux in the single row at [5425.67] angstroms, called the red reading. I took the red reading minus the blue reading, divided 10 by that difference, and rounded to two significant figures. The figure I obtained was -38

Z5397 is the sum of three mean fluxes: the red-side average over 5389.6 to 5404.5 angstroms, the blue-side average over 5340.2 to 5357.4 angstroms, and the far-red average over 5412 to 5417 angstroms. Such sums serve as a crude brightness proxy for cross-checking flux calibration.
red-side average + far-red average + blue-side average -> 38.5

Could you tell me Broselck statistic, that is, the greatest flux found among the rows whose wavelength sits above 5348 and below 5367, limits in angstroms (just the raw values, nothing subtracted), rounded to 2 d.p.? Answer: 13.11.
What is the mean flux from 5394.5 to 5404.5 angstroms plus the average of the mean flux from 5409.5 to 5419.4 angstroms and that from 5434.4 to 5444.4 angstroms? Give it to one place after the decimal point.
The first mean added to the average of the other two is 25.6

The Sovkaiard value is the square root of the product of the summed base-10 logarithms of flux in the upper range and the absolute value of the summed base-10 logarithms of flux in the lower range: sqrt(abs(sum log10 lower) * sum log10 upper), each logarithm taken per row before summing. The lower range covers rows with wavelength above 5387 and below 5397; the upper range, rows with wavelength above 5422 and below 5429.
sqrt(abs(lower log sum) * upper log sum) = 3.8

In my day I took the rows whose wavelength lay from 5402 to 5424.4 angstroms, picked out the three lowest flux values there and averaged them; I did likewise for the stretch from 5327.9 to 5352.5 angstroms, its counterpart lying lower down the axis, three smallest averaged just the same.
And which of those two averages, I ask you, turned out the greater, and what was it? 12.64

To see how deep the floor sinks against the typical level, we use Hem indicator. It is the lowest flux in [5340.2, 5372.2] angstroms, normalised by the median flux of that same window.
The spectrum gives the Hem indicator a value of 0.973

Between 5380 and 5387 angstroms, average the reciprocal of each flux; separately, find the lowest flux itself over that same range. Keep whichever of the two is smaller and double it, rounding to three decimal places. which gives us 0.153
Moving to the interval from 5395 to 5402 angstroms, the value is 0.156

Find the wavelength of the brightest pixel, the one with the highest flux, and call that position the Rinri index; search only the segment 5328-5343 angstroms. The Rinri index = 5341.38 angstroms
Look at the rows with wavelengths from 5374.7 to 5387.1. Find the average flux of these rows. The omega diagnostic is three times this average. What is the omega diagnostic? 39.3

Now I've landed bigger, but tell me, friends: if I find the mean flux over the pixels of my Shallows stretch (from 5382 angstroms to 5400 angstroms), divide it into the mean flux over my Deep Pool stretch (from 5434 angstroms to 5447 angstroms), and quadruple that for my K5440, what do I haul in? 3.96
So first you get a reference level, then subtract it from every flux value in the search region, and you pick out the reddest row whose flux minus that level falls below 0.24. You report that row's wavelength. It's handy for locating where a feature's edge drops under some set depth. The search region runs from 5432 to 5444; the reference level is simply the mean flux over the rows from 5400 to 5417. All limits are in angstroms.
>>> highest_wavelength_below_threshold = 5443.19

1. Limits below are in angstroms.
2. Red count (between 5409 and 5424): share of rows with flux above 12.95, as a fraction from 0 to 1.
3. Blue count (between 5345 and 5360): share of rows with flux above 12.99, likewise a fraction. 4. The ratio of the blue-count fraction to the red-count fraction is 3.0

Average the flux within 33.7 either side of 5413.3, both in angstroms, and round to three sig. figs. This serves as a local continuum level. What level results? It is 12.8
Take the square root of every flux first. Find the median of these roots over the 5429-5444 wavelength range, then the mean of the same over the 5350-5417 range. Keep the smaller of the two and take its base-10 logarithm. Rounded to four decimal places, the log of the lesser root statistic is 0.5529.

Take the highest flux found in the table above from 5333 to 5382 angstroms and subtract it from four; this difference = -9.24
